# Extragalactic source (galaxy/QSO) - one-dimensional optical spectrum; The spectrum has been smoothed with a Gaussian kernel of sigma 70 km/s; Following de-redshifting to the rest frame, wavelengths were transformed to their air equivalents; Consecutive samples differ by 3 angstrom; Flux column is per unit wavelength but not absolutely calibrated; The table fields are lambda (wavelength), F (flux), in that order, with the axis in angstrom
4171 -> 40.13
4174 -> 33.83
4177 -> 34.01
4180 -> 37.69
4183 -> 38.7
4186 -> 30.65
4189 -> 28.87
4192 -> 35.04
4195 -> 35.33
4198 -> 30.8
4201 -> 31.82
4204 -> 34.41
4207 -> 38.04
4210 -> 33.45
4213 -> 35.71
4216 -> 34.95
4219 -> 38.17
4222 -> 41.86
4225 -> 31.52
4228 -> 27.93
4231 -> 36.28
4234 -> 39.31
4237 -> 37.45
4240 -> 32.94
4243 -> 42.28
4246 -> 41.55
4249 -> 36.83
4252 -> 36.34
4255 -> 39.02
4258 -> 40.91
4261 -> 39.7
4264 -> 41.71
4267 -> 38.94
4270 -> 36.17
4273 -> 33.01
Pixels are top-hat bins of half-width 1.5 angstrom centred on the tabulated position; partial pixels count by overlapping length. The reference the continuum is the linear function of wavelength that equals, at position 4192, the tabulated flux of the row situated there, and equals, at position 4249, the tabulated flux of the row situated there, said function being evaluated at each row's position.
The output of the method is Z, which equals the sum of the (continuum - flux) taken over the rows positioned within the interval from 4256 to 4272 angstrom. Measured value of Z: -11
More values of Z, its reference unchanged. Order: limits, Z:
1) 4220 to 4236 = 4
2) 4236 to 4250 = -8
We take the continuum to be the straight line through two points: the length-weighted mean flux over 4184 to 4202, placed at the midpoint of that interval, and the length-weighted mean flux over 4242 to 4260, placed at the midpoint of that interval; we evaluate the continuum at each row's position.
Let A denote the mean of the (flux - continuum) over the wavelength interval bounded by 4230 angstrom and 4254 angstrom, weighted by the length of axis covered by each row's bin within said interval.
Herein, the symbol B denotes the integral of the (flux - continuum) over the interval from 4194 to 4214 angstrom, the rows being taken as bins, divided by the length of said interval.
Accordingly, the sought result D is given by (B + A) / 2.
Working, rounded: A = -0.4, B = 0.5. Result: 0.07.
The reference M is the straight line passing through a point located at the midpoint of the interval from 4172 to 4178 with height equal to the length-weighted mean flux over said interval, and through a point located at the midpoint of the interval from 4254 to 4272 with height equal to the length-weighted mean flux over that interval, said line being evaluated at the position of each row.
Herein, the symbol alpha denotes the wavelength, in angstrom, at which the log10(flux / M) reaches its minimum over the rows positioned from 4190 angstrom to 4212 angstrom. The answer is 4198 angstrom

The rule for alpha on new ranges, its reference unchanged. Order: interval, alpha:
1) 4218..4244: 4228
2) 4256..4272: 4270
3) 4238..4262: 4240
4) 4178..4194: 4189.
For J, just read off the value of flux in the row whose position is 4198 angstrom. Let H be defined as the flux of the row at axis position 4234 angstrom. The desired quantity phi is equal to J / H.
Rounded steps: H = 39.31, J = 30.8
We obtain 0.8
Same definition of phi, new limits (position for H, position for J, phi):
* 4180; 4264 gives 1.1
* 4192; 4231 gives 1.0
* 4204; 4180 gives 1.1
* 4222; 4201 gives 0.8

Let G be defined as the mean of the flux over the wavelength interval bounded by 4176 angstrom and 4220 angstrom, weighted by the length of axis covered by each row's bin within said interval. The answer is 34.5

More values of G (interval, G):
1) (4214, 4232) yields 35.1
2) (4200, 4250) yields 36.2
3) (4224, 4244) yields 35.3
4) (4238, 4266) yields 39.0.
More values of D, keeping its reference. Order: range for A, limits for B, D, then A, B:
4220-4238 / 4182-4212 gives -0.04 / -1.0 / 0.9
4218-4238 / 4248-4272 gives -1.25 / -0.6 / -1.9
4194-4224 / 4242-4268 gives 0.45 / 1.1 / -0.2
